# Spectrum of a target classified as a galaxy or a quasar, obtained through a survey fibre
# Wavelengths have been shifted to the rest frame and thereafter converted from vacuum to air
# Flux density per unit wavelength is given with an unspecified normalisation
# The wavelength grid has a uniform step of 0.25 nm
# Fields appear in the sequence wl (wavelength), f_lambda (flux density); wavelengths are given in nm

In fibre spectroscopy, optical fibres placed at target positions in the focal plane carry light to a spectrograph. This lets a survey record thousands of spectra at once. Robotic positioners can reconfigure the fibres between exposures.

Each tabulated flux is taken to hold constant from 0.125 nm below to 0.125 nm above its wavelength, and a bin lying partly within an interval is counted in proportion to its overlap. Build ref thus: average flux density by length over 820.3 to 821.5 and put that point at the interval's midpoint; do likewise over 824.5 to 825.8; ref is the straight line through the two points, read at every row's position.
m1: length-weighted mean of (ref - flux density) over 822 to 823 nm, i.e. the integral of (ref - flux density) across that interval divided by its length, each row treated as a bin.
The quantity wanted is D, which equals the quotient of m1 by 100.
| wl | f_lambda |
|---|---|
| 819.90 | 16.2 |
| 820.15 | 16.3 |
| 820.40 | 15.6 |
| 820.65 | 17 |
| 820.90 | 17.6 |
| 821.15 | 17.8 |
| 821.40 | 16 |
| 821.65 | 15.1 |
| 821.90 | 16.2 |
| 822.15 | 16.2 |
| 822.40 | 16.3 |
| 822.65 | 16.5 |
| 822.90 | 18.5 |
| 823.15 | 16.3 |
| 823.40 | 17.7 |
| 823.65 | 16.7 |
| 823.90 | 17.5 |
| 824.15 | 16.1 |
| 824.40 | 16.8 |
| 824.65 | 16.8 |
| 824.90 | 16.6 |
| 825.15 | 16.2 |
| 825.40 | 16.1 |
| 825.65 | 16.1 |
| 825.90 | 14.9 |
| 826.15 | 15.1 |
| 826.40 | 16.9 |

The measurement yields -0.0016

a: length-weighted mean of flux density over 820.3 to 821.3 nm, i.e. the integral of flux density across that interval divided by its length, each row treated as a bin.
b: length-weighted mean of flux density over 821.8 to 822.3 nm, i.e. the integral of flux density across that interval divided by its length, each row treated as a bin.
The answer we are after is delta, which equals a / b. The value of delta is 1.05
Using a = 17.0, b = 16.2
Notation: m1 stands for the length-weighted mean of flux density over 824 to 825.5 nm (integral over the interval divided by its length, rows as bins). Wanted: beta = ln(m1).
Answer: 2.80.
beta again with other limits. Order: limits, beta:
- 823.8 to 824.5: 2.82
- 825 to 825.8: 2.78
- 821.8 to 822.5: 2.79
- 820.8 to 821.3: 2.87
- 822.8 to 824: 2.85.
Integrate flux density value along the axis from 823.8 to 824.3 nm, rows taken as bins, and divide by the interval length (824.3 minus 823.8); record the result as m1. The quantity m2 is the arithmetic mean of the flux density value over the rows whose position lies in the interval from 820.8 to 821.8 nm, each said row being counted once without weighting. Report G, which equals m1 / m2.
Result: 1.01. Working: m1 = 16.8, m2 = 16.6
